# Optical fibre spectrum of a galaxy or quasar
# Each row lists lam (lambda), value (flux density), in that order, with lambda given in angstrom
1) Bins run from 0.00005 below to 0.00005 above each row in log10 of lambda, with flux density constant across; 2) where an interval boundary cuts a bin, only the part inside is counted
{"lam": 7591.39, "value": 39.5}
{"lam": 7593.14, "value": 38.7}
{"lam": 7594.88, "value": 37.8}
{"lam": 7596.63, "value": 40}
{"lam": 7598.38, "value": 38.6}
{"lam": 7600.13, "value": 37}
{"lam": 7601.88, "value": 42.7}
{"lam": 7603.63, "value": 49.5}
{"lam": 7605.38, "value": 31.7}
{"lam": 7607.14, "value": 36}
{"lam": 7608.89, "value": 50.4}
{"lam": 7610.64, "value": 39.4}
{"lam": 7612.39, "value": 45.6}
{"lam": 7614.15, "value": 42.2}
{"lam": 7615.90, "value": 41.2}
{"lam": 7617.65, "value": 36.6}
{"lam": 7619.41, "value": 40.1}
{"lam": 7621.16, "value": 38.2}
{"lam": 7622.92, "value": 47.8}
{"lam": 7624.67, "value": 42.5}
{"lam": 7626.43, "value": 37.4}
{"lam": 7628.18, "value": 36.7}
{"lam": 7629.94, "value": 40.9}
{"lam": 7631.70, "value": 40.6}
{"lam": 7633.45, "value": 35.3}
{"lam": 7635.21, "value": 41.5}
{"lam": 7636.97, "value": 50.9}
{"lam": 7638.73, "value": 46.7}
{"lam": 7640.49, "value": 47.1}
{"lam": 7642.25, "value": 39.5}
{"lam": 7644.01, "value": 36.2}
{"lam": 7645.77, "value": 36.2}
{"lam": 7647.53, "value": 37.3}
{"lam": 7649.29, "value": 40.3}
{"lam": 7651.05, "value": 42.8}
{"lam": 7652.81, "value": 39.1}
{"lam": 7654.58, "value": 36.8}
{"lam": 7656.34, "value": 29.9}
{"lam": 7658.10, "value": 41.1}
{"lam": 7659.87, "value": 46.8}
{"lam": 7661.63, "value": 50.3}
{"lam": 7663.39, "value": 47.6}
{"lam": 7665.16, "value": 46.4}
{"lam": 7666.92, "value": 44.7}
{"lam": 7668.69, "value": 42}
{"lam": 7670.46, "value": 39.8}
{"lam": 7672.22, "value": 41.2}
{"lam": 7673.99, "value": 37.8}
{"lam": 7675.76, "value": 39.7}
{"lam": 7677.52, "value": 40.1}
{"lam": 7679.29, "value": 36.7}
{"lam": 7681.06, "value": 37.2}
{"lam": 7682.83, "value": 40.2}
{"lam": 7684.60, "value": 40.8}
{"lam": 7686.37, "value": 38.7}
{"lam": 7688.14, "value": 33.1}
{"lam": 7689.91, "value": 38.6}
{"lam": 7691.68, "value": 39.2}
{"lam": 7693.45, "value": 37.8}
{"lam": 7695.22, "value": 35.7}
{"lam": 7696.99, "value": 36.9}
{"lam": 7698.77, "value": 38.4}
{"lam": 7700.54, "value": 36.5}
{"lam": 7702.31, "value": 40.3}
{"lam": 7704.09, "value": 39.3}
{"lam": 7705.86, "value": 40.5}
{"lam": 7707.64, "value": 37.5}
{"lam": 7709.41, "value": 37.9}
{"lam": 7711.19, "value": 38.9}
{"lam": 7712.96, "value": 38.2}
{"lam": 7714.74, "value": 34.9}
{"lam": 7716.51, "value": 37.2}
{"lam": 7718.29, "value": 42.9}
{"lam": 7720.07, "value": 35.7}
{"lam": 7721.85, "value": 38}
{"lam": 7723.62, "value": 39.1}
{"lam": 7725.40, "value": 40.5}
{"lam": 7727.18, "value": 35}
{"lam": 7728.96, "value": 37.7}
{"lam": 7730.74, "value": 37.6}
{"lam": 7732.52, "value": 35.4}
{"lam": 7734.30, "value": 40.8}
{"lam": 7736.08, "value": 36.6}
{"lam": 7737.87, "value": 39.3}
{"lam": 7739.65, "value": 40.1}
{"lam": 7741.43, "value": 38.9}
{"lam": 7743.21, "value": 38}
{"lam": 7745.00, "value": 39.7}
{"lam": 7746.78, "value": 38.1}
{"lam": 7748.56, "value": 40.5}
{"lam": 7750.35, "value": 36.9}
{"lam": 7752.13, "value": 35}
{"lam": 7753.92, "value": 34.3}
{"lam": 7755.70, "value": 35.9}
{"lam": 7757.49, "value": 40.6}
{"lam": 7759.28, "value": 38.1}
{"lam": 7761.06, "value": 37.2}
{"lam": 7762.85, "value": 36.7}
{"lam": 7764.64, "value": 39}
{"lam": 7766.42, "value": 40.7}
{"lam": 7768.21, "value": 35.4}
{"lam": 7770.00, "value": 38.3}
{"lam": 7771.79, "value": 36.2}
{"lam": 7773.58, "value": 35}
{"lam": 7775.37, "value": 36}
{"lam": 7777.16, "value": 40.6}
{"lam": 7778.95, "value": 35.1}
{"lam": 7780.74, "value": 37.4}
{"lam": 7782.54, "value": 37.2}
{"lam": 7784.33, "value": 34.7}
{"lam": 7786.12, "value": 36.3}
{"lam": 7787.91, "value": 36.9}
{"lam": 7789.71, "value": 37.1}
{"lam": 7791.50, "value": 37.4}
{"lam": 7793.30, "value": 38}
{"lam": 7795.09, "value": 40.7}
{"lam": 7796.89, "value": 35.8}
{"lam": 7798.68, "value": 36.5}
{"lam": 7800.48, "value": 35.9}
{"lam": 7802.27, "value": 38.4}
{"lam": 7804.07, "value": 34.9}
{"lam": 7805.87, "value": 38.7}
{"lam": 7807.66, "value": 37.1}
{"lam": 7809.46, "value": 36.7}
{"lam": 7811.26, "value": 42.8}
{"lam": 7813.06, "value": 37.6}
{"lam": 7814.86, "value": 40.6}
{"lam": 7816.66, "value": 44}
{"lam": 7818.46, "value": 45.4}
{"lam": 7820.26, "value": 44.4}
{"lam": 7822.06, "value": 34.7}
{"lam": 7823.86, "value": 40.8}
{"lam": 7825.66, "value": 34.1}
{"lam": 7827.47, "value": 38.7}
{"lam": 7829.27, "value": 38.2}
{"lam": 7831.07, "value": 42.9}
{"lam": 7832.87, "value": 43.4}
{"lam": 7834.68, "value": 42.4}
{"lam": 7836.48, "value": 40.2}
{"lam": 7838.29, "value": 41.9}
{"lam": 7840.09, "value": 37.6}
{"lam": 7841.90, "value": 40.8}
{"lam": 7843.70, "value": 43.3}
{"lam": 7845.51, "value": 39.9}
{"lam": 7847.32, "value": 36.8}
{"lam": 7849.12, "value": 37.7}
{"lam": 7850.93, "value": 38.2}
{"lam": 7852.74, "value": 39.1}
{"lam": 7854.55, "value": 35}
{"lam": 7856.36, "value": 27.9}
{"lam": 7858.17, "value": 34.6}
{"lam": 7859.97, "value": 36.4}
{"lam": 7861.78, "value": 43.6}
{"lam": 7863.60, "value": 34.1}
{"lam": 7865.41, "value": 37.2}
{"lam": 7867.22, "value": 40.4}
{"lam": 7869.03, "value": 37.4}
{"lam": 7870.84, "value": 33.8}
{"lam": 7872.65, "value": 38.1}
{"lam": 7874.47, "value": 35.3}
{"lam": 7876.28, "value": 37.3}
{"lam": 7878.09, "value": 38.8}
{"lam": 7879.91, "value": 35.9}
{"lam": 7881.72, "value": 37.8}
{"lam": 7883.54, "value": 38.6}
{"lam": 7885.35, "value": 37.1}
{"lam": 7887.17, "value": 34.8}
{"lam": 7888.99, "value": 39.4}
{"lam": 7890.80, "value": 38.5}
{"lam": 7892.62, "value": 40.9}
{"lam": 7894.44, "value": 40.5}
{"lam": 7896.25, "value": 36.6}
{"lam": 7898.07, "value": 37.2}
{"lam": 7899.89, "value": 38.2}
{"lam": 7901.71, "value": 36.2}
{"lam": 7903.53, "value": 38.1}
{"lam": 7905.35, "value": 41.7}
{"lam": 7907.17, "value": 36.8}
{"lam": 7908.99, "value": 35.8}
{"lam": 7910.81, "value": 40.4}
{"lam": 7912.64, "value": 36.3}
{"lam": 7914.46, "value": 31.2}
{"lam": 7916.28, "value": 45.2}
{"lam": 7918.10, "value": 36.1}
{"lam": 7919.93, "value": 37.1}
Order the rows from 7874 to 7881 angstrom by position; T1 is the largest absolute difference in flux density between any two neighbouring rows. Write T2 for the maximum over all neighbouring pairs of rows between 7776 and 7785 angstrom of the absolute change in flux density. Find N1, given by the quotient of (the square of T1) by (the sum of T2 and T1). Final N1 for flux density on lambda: 1.0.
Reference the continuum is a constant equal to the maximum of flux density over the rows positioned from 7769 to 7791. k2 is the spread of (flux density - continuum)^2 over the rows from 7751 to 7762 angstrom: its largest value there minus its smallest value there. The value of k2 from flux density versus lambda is 40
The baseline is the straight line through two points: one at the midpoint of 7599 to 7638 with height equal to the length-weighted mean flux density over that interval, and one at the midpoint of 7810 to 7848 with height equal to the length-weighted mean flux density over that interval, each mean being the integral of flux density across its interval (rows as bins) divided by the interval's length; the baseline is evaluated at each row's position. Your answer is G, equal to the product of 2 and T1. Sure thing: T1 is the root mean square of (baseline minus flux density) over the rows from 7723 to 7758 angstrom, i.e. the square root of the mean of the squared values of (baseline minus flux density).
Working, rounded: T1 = 3.4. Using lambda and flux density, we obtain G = 6.8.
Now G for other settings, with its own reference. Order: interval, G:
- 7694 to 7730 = 6.8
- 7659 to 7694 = 8.2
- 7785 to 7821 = 7.1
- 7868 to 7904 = 6.6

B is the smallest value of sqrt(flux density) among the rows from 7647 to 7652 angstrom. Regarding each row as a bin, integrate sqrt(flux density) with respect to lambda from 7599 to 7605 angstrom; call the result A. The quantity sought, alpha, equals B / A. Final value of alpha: 0.158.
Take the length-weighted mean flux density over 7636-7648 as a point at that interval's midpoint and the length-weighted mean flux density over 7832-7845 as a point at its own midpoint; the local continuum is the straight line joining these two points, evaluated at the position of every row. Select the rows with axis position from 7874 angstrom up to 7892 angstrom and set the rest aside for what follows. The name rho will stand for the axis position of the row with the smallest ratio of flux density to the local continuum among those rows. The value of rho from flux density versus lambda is 7887.17 angstrom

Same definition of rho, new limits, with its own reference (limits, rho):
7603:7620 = 7605.38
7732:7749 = 7732.52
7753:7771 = 7753.92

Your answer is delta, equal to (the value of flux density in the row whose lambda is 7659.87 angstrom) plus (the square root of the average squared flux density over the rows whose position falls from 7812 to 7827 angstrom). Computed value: 87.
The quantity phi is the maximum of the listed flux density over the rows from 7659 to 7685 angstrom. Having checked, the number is 50.3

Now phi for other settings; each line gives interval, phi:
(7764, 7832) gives 45.4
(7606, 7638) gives 50.9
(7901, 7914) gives 41.7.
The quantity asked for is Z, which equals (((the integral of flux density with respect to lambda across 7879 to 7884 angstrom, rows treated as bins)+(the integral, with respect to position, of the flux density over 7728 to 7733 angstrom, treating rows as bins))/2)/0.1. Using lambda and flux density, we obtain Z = 1857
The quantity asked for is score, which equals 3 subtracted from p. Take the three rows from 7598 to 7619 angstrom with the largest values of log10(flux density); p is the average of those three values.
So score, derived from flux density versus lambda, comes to -1.31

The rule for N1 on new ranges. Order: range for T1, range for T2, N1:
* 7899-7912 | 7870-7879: 2.6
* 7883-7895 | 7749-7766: 2.3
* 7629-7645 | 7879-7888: 7.6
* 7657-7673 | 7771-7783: 2.9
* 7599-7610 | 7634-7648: 11.6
